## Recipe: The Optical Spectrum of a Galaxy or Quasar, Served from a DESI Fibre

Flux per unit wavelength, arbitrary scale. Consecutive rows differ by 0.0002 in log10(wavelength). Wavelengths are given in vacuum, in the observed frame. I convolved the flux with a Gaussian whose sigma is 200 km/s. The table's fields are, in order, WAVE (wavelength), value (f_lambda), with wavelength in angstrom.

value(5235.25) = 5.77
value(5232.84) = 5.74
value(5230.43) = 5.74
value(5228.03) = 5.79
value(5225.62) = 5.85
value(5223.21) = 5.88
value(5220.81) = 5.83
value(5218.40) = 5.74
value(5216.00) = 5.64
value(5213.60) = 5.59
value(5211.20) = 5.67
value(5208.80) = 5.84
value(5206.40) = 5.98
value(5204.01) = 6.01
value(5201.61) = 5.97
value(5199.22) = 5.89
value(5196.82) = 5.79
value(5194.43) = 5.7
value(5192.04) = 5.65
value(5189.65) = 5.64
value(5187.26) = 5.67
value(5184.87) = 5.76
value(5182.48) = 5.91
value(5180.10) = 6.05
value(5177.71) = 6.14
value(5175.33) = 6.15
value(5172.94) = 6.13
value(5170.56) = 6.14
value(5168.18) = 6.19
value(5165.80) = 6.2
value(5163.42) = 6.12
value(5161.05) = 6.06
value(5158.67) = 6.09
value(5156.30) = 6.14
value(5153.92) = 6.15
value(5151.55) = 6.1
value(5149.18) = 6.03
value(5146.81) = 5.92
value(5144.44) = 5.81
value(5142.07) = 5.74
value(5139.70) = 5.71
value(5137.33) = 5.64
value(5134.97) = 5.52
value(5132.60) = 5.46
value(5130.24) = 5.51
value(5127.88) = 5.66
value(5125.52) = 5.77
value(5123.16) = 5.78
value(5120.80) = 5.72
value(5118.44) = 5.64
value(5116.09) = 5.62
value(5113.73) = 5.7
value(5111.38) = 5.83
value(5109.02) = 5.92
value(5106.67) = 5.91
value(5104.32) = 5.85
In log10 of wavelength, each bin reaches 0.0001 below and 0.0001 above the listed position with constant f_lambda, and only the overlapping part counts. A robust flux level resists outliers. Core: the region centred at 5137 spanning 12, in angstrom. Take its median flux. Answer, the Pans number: 5.64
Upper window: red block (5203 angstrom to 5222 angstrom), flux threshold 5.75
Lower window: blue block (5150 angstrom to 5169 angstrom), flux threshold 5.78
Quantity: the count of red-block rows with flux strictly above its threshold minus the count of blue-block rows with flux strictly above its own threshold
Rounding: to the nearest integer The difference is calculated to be -4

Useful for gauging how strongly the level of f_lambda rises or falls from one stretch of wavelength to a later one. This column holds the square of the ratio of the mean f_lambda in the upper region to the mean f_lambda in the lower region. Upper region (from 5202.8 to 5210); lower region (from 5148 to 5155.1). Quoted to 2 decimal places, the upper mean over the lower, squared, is 0.95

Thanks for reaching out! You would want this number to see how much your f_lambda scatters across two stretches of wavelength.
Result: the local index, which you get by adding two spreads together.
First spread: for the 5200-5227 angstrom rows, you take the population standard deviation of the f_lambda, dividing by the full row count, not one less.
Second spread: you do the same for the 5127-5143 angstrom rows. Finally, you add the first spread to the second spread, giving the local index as 0.24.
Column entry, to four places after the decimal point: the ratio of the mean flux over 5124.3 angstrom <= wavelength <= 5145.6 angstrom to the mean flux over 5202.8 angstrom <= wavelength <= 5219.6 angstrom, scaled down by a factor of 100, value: 0.0098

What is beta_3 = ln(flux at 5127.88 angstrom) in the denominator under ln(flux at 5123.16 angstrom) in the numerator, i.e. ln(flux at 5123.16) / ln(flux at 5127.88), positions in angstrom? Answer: 1.01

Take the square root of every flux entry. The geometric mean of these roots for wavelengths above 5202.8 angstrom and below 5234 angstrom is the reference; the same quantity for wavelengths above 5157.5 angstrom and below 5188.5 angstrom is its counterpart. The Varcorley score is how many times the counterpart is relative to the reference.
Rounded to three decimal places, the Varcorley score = 1.022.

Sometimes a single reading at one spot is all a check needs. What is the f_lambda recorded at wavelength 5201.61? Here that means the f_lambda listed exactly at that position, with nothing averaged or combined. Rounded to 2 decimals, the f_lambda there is 5.97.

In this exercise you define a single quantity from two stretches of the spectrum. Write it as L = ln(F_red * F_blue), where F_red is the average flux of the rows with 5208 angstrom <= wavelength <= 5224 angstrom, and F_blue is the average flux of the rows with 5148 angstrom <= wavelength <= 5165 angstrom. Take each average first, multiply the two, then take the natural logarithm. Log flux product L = 3.56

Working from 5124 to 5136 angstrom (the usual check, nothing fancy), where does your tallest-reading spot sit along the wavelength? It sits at 5125.52 angstrom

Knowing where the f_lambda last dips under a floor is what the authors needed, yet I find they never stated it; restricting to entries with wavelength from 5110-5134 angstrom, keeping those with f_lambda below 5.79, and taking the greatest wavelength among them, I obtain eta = 5132.60 angstrom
